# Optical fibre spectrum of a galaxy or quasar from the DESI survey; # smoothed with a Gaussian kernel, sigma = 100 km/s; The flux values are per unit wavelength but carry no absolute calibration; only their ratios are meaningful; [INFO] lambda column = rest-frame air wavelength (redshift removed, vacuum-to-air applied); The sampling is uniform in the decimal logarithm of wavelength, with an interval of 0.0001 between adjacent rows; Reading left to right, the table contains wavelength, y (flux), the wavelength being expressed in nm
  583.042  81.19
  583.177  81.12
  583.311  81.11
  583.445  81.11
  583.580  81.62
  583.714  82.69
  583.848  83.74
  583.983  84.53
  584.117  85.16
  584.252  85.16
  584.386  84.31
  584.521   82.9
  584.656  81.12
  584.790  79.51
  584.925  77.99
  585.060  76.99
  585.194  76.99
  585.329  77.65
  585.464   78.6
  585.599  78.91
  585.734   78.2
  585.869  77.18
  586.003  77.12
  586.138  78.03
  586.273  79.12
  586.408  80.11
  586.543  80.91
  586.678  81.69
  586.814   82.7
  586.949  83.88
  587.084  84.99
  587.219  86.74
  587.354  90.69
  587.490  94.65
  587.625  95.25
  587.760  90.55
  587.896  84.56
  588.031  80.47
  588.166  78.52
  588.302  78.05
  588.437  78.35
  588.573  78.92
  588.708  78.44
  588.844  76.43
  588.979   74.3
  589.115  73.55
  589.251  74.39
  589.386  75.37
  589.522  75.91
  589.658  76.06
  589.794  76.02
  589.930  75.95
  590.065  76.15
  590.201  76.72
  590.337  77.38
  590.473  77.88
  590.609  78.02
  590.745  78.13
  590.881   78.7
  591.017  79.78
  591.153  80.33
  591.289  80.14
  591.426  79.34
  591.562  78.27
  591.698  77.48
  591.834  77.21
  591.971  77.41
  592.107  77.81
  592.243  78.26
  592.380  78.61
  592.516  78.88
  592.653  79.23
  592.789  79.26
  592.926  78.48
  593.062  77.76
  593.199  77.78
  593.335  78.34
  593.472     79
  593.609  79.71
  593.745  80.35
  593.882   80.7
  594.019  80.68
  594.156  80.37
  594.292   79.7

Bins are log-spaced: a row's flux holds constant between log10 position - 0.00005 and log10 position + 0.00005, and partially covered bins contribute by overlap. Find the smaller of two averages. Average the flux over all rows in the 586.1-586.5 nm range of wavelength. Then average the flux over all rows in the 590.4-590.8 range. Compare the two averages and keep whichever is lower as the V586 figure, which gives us 78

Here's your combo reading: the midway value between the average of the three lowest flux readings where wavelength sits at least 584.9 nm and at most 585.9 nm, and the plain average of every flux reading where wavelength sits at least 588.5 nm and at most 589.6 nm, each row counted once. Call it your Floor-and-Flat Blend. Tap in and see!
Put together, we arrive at 76.5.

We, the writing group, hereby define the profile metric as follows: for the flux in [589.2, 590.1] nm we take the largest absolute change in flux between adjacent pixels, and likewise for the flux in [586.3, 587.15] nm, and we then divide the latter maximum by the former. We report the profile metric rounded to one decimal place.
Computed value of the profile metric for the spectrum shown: 1.2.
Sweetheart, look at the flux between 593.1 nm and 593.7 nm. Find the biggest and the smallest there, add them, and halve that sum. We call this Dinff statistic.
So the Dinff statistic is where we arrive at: 79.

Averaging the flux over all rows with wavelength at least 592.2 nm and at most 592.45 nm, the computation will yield 78.4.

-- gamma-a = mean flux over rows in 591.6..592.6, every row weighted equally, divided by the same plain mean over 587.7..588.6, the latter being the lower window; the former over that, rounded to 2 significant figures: 0.96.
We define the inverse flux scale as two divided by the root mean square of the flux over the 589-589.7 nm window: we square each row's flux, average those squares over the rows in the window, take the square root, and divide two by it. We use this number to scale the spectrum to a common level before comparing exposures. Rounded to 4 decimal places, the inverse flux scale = 0.0266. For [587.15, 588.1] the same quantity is 0.0224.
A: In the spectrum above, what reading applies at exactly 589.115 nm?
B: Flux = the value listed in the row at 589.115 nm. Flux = 73.55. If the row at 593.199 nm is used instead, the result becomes 77.78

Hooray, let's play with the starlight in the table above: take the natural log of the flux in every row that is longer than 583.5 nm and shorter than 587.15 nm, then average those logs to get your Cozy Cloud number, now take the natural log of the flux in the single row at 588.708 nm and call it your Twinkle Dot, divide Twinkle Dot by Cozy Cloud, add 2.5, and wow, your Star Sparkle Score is 3.49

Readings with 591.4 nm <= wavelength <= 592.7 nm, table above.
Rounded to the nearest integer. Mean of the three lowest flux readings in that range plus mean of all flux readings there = 156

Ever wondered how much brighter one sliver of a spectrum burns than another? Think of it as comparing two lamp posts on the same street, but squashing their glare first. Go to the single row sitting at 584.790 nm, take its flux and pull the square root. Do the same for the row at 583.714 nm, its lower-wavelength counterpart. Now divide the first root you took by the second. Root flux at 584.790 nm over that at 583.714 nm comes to 0.981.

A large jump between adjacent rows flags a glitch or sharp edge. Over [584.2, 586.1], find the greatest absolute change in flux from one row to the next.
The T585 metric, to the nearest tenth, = 1.8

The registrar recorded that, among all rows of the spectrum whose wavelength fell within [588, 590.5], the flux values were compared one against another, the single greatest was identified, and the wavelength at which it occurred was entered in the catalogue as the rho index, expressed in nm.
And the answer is 588.031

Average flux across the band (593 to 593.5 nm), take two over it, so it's 0.0256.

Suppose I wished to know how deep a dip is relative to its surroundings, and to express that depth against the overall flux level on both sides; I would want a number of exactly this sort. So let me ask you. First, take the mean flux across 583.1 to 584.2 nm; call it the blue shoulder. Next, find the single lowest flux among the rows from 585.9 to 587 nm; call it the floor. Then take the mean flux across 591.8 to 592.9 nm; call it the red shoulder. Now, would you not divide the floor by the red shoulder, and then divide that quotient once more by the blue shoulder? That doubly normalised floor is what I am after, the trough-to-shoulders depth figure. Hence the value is 0.0119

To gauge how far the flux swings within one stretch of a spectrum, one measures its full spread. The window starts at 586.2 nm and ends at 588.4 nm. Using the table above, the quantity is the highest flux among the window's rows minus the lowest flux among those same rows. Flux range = 17.2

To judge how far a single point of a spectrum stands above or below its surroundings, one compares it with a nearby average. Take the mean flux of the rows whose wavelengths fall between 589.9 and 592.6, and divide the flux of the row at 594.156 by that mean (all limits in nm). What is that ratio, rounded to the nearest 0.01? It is 1.03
